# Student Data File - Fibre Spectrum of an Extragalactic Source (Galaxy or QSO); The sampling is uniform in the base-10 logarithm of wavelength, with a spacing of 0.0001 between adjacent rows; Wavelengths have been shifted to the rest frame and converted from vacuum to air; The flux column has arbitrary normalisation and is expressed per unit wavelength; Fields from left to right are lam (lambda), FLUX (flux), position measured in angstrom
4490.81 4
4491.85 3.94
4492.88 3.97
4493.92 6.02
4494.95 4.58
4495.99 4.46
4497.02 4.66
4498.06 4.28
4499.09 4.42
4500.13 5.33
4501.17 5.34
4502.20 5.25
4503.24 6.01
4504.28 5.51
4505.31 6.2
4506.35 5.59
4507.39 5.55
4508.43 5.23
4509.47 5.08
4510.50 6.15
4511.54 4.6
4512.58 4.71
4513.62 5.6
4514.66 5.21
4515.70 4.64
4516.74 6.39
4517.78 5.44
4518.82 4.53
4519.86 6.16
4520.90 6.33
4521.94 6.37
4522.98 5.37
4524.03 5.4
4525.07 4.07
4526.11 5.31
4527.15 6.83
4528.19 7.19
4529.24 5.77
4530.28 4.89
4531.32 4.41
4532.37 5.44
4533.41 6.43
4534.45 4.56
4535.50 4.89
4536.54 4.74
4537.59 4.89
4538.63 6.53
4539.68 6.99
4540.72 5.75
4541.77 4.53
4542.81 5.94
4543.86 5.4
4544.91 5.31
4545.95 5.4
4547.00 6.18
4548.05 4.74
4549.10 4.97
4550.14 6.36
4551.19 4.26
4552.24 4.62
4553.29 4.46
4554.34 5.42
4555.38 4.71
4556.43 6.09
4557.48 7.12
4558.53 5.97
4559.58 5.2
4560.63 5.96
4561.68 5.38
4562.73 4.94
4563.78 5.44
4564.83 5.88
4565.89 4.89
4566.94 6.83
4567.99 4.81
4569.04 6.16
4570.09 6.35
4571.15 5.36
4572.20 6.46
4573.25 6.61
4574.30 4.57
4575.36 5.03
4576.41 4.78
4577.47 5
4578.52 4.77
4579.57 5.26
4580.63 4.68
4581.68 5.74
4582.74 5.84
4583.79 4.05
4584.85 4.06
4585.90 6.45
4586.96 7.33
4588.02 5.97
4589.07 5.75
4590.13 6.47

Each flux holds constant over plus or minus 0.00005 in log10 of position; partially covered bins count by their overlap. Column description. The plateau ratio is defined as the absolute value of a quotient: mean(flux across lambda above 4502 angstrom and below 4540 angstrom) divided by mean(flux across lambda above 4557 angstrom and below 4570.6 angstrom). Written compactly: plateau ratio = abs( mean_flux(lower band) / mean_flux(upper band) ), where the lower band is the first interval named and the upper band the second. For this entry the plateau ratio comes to 0.958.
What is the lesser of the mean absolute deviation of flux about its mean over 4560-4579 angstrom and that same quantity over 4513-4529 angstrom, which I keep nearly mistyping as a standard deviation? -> 0.63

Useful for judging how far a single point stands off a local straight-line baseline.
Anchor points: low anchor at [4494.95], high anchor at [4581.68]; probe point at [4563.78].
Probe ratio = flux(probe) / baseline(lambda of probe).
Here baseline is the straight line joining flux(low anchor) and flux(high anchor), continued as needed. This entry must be 0.99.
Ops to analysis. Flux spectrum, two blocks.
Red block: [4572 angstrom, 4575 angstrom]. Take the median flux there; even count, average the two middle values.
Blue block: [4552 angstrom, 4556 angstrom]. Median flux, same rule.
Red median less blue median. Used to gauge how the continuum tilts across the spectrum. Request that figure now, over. 1.8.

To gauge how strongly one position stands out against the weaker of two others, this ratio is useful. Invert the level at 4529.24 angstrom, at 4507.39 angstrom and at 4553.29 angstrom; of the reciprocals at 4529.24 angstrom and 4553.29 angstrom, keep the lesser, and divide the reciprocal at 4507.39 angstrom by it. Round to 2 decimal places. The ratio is 1.04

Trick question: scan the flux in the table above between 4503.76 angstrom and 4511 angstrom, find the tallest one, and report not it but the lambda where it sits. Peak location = 4505.31 angstrom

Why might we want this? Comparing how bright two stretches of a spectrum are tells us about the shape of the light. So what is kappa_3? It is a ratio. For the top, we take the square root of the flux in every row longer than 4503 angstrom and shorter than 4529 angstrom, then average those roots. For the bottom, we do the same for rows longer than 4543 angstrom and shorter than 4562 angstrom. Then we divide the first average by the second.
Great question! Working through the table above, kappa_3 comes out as 1.01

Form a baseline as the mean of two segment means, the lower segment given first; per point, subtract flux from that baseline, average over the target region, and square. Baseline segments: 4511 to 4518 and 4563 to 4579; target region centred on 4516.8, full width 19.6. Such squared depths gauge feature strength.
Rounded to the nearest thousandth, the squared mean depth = 0.000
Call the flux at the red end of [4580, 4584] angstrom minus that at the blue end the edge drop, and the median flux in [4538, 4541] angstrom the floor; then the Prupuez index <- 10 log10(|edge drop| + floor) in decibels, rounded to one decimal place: 8.5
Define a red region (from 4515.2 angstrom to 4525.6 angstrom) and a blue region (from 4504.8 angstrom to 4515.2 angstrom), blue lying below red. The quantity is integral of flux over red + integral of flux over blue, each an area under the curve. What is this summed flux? 112.9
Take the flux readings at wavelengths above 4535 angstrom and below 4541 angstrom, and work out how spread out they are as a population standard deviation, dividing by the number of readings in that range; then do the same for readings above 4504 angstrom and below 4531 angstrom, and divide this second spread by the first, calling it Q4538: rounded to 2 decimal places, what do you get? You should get 0.85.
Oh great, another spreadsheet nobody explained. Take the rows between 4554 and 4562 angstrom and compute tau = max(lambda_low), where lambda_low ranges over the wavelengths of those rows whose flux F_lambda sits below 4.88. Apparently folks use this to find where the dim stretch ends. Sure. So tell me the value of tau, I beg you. 4555.38 angstrom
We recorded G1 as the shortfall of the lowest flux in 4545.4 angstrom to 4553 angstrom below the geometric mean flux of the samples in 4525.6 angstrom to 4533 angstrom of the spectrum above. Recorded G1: 1.36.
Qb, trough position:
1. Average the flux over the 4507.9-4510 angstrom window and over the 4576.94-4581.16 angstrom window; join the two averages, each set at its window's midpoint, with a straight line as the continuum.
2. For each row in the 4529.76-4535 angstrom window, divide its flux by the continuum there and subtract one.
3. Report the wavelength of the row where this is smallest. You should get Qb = 4531.32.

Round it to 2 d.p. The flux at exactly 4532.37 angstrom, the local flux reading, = 5.44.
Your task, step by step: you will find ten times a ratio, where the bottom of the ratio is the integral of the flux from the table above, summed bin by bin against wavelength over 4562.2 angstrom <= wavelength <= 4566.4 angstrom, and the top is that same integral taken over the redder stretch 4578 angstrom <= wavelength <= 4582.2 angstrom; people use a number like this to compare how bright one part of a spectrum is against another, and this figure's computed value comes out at 9.7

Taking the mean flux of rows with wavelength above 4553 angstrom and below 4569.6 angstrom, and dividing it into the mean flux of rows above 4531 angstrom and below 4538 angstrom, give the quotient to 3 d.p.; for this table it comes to 0.905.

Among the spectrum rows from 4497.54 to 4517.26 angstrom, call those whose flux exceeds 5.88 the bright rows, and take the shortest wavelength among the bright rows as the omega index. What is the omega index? 4503.24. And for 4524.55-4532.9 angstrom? 4527.15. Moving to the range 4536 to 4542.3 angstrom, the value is 4538.63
